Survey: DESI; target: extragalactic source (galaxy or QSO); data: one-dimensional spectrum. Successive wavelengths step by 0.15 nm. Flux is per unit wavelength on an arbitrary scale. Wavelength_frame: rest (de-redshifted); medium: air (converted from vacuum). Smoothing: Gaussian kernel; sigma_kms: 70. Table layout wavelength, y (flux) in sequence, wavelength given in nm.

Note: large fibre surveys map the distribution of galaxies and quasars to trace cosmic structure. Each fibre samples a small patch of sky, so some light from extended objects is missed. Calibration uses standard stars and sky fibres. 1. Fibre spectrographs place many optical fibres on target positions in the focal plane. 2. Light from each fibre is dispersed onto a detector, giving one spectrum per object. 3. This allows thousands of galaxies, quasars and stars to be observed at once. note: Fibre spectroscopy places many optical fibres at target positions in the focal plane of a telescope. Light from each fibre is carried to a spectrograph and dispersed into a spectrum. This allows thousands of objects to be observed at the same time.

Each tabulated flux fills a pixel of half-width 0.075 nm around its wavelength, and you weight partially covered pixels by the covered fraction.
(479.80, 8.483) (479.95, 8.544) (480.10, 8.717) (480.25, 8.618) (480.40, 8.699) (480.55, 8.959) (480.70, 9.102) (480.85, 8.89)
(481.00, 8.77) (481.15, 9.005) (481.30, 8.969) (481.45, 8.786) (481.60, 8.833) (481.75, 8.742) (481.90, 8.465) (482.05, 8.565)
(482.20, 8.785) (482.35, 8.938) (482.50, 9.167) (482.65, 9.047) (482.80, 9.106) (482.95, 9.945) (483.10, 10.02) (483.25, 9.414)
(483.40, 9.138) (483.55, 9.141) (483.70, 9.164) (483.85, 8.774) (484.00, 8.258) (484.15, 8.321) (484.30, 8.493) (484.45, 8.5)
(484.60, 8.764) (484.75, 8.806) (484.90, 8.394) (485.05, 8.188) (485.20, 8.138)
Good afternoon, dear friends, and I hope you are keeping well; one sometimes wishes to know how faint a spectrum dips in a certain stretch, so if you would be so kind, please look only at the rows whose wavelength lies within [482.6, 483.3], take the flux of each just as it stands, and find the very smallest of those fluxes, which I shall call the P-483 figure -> 9.047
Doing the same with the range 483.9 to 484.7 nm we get 8.258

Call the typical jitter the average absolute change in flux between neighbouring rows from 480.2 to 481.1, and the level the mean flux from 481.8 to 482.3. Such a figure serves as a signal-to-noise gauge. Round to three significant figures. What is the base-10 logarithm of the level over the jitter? 1.72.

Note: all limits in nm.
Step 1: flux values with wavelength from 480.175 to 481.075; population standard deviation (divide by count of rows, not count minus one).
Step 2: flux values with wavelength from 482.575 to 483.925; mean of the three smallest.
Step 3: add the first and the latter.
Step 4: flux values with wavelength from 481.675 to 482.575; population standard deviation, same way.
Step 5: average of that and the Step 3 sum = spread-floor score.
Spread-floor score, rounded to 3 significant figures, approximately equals 4.69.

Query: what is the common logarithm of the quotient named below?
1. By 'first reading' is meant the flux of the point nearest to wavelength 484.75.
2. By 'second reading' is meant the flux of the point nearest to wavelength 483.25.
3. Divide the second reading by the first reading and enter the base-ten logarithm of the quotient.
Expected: 0.03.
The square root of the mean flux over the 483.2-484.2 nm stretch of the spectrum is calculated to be 2.98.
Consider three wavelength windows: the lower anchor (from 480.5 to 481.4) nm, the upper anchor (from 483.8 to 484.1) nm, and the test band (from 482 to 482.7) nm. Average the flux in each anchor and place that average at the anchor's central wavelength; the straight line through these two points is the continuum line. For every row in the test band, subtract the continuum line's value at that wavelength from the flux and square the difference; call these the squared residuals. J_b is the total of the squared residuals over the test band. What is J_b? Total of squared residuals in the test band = 0.4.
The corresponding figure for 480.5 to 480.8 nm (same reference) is 0.0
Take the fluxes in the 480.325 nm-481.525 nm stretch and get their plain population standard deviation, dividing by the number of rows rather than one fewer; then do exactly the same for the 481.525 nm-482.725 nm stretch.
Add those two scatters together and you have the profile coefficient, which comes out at 0.35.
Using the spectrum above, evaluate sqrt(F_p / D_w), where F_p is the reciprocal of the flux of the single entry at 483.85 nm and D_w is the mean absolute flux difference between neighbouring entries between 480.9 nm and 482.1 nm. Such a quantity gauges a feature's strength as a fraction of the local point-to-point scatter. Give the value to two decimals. 0.91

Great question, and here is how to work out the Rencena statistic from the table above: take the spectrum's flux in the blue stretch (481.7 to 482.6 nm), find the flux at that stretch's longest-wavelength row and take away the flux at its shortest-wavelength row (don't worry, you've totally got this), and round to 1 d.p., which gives 0.4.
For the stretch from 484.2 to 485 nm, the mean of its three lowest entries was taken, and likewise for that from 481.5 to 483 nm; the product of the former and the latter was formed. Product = 72.7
